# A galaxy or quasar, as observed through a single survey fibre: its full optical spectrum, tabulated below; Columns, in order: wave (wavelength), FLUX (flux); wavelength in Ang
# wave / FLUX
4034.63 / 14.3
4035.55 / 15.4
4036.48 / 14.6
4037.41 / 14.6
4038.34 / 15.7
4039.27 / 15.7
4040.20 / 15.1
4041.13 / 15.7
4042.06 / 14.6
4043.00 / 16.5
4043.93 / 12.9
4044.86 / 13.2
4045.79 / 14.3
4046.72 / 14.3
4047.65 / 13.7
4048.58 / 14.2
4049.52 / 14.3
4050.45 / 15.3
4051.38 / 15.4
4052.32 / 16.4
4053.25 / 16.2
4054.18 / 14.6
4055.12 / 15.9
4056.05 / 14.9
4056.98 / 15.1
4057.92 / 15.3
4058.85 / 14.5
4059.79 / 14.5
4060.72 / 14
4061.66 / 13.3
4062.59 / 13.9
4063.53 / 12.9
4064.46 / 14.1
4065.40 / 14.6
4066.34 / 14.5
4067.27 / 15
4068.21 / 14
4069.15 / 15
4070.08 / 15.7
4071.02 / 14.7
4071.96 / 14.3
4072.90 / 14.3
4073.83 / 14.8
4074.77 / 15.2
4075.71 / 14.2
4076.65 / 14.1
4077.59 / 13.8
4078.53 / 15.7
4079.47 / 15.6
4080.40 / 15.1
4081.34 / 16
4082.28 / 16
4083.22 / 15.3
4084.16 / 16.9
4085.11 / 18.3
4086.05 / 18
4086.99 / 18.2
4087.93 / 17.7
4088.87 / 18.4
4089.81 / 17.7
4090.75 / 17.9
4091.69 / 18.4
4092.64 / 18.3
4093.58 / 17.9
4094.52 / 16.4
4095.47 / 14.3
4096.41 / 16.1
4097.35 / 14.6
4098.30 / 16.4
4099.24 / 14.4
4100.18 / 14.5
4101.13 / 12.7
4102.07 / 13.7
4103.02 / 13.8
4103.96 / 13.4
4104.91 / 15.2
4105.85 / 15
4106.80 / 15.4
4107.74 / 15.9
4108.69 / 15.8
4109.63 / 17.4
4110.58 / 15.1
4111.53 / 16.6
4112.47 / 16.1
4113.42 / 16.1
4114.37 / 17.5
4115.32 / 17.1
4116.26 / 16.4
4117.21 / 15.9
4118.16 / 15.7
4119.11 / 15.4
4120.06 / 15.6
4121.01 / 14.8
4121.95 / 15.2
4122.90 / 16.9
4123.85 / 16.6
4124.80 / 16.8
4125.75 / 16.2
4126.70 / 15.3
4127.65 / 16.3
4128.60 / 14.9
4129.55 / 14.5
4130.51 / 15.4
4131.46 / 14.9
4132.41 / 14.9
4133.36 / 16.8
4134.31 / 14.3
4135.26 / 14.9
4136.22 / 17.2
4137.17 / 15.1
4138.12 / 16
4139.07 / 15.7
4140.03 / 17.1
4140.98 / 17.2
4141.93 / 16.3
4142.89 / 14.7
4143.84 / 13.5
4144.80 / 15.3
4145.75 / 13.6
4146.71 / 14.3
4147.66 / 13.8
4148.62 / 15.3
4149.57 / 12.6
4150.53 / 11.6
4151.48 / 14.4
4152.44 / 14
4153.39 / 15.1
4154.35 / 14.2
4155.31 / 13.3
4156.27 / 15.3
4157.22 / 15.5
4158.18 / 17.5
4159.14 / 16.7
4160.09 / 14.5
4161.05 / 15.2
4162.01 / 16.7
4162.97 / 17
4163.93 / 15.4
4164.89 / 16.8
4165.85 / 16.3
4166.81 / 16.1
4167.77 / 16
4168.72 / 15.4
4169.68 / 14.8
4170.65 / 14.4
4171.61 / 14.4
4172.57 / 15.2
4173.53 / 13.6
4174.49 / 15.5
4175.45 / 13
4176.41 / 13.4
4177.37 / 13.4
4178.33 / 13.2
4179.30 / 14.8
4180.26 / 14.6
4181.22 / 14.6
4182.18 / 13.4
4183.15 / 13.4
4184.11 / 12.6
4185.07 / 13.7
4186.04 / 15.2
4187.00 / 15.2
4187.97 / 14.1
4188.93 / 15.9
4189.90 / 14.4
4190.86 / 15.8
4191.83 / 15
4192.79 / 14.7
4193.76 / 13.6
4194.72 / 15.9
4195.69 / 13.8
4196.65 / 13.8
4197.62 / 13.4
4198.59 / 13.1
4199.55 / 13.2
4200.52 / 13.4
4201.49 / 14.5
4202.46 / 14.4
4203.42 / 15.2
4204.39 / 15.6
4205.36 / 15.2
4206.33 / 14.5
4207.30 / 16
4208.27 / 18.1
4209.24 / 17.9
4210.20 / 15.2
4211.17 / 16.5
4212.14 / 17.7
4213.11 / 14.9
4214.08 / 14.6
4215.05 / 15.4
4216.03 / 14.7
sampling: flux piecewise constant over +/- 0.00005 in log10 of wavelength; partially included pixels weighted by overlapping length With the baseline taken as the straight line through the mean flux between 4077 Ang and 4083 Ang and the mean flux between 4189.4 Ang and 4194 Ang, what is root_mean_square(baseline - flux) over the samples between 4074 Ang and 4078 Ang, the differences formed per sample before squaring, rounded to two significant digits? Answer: 1.2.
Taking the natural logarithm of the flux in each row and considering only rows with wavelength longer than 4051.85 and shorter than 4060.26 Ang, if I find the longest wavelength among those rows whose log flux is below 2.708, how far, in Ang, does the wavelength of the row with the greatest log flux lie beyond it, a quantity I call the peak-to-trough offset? -7.5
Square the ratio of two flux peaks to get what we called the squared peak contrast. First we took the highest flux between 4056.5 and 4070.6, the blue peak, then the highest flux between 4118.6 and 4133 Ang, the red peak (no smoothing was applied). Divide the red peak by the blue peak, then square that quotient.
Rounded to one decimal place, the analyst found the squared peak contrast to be 1.2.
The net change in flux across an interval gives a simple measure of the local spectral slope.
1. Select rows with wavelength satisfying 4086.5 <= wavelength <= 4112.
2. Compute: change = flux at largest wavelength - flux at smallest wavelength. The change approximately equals -1.6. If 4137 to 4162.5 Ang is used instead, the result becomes 1.6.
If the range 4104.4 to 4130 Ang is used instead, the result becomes -0.7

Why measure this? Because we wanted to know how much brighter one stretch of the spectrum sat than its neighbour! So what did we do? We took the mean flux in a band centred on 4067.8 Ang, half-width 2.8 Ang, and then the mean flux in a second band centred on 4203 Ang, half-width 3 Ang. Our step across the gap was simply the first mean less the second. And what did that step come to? 0.1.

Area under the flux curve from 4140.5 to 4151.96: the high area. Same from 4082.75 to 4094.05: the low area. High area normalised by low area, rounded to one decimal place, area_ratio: 0.8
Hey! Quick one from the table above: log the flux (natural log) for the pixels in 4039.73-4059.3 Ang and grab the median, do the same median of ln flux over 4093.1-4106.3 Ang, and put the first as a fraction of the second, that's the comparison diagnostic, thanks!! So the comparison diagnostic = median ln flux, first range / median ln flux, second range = 1.01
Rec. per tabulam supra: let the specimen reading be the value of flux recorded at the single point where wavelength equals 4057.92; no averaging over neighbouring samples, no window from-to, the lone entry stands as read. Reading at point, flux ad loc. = 15.3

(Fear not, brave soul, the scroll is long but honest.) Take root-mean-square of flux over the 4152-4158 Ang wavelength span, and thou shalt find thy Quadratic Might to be 14.6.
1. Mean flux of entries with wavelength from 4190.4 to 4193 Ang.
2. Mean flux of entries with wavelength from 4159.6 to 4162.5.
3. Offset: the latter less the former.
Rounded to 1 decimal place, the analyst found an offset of 0.3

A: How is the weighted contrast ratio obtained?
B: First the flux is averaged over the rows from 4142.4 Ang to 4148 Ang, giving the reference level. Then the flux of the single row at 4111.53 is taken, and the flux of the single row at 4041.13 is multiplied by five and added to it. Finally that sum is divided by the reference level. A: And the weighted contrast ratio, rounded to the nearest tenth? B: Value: 6.7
